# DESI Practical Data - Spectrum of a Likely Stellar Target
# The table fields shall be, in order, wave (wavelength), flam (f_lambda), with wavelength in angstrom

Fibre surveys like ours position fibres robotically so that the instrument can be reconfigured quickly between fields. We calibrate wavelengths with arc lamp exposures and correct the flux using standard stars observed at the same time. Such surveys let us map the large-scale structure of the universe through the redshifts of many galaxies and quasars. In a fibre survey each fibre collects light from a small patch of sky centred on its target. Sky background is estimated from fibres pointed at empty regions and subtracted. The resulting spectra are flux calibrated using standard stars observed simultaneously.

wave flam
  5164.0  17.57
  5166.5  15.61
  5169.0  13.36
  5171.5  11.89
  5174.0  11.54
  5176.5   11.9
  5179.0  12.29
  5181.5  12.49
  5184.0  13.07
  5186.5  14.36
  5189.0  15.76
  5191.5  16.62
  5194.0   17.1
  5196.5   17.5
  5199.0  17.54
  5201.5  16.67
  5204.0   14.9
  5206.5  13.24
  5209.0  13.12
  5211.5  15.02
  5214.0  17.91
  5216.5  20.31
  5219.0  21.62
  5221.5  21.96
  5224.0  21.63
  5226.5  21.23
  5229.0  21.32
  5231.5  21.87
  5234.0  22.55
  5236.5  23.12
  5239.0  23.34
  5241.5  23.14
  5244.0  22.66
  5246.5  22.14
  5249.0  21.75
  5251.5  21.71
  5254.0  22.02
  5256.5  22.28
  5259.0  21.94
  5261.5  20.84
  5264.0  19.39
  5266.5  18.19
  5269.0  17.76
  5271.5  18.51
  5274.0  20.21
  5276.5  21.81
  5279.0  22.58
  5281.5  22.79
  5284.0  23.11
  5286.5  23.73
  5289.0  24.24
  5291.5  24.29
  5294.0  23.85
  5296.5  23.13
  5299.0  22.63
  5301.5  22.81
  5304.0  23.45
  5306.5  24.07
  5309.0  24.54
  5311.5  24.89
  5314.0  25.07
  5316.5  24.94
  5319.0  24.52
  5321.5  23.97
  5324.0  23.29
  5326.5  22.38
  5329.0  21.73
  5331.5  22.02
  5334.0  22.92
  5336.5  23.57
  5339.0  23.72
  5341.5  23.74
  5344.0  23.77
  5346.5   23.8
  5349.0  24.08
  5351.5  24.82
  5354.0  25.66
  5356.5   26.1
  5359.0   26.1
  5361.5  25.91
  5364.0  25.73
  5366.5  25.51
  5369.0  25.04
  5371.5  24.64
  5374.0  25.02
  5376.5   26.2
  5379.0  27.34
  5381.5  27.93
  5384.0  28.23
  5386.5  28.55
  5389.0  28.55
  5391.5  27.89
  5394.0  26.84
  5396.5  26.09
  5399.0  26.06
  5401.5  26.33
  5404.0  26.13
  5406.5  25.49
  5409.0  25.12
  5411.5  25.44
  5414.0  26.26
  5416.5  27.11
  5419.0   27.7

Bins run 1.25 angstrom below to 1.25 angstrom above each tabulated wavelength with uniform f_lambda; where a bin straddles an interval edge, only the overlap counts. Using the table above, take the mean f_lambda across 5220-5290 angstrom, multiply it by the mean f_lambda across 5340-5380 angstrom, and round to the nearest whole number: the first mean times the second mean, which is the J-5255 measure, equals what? 547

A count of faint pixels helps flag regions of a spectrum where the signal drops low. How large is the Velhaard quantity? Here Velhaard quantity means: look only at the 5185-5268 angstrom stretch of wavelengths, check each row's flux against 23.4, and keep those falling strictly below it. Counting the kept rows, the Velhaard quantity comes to 33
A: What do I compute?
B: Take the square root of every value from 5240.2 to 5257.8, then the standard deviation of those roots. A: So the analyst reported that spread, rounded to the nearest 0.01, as 0.05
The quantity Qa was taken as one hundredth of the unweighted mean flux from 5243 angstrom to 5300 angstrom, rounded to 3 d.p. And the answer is 0.218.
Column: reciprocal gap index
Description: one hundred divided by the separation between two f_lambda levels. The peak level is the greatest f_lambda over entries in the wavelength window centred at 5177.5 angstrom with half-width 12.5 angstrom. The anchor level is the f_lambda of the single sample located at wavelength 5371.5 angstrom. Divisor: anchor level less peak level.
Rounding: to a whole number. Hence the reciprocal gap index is 11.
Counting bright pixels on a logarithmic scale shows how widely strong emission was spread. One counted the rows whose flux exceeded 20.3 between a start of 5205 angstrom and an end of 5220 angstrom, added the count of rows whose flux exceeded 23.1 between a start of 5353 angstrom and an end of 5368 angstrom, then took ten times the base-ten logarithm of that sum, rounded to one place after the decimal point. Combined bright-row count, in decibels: 9.0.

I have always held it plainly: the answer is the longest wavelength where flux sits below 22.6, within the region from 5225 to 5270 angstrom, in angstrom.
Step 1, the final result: 5269.0 angstrom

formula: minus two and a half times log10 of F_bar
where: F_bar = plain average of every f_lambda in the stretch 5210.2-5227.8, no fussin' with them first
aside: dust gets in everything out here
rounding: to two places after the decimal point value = -3.25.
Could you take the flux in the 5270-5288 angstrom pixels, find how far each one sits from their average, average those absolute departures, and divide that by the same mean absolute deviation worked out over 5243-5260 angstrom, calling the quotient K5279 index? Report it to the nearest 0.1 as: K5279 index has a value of 5.7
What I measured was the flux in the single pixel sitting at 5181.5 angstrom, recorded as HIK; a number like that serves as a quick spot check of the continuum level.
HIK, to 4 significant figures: 12.49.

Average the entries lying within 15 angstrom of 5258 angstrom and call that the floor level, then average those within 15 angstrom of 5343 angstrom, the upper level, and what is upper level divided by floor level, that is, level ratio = 1.15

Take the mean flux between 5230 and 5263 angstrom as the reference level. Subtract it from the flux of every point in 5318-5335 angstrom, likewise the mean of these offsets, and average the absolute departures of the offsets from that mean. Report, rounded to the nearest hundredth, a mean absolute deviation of 0.82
